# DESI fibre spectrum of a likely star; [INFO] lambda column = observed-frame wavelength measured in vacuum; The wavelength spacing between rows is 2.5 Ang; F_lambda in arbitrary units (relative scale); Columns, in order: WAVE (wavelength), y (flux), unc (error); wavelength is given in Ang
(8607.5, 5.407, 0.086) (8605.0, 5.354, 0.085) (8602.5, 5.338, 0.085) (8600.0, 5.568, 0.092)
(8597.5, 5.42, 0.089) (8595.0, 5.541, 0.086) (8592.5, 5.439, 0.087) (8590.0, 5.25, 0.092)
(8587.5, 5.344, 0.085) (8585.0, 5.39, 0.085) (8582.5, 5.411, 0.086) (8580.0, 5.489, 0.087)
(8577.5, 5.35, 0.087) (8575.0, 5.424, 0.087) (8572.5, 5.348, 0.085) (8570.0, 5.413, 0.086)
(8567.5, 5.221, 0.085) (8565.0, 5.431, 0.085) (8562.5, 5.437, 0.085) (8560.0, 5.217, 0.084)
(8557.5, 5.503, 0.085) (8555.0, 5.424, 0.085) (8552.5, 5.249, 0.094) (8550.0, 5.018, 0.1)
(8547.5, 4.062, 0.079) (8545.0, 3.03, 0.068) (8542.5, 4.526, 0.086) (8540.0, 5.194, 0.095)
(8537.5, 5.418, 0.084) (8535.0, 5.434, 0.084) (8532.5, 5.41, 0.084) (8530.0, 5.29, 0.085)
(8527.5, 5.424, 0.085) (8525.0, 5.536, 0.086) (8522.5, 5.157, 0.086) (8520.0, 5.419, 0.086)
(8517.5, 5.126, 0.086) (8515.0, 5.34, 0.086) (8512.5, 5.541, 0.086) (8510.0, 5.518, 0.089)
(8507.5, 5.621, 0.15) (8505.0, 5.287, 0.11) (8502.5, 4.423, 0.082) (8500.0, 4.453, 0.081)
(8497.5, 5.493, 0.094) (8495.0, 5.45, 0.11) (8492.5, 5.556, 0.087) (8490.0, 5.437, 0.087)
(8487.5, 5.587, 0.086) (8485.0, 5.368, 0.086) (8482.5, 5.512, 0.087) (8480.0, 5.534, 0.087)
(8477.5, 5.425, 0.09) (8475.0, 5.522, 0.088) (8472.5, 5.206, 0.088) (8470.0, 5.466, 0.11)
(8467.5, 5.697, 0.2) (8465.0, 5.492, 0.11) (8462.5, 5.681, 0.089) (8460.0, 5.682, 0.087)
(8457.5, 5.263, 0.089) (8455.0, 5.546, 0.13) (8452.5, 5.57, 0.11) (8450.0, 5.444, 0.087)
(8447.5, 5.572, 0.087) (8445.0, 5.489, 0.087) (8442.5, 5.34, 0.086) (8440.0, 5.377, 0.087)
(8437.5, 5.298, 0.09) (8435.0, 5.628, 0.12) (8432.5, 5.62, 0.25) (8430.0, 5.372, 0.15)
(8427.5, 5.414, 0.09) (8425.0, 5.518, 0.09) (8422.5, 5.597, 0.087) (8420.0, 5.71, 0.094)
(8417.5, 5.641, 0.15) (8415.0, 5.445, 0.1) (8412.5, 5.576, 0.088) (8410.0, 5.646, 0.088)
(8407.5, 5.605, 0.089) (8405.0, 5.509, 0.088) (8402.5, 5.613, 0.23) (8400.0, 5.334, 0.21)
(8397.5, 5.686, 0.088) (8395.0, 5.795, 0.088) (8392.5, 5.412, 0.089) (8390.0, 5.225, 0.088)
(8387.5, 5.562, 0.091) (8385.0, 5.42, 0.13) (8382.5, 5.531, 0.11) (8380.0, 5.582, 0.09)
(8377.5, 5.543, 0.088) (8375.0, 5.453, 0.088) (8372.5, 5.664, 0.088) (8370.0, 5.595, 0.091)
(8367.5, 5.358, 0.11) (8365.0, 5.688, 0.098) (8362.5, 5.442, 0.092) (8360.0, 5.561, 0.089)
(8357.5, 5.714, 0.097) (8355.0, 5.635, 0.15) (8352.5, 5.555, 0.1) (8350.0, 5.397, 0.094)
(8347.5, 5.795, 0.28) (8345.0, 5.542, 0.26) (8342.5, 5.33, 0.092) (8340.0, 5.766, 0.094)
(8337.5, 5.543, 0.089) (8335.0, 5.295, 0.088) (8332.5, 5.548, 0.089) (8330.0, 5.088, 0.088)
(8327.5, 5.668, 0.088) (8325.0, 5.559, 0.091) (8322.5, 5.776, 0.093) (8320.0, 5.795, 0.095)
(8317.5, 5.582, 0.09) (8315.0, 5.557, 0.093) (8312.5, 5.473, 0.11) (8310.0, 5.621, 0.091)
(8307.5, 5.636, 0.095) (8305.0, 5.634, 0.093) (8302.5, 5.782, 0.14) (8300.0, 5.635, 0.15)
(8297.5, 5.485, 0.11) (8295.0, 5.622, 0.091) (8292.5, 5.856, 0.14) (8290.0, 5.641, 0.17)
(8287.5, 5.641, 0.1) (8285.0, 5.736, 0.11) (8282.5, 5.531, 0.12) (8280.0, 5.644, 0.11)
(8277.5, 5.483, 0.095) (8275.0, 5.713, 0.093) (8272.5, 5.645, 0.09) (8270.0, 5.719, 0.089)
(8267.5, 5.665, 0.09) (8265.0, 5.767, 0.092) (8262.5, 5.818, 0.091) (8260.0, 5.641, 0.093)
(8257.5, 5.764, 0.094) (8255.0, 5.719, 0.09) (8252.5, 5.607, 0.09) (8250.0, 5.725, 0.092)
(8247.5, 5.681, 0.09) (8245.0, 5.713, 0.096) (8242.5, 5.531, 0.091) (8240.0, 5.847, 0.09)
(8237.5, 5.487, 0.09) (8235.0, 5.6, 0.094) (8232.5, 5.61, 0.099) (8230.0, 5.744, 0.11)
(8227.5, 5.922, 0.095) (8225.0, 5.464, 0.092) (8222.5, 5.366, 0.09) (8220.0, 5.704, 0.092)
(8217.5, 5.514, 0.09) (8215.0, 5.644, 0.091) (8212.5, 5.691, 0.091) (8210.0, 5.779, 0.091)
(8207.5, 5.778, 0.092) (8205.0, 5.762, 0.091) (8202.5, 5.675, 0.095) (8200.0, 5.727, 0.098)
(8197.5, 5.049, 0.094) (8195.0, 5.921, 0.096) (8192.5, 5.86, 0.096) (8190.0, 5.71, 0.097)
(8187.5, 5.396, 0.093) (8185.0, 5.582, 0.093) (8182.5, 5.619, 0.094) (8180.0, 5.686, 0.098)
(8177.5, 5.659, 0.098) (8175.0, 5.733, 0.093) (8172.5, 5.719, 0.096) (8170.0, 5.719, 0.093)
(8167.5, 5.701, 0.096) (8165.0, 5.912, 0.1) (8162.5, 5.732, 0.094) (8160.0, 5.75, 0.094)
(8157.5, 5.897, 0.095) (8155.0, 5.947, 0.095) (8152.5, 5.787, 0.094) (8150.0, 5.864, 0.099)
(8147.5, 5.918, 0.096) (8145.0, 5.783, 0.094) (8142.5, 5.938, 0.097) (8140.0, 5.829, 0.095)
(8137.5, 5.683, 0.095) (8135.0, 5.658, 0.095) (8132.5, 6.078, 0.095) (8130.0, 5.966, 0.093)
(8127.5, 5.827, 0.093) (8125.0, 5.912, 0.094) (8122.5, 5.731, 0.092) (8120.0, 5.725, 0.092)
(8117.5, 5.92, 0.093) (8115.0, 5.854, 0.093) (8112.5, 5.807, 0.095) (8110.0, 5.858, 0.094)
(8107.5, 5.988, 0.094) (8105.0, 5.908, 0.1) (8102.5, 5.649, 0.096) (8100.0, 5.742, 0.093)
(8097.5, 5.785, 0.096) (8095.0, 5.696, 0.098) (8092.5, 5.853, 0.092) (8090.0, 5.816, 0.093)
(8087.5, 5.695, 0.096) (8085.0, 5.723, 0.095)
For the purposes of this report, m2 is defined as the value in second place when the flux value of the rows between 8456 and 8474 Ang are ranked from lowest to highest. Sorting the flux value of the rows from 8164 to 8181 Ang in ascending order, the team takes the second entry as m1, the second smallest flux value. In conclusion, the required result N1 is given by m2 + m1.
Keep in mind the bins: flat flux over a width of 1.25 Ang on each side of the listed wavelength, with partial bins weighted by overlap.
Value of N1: 10.95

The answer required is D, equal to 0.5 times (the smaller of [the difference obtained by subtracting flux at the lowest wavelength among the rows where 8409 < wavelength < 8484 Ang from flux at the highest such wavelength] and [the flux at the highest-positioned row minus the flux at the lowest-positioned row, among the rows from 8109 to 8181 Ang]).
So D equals -0.086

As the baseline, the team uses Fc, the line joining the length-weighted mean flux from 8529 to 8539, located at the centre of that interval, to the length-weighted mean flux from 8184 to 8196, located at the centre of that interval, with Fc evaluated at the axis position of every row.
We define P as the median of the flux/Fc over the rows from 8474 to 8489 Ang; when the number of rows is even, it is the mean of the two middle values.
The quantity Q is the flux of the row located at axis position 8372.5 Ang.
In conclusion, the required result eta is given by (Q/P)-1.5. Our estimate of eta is 4.08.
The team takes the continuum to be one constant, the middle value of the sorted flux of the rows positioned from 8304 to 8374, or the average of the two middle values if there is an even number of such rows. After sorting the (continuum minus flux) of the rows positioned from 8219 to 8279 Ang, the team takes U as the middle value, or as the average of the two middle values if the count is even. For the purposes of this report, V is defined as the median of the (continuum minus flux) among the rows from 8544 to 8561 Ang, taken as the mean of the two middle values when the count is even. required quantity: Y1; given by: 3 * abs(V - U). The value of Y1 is 1.4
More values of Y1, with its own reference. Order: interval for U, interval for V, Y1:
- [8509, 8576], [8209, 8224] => 0.8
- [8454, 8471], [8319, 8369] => 0.0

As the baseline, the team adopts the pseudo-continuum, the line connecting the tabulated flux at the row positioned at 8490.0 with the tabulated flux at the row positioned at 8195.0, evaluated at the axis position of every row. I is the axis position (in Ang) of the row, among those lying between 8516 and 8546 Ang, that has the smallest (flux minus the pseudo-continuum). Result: 8545.0 Ang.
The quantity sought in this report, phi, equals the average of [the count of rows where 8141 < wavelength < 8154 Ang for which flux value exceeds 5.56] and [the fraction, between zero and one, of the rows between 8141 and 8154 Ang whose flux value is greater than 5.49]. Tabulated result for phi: 3.0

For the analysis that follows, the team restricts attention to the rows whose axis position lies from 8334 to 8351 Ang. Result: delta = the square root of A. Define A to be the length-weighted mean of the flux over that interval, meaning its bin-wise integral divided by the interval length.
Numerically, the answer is 2.351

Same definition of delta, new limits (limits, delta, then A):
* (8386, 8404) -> 2.349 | 5.52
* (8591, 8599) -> 2.337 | 5.46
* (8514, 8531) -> 2.308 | 5.33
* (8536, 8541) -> 2.306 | 5.32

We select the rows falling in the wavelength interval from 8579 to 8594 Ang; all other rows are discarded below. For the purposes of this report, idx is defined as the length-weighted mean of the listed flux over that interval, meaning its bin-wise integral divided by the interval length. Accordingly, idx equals 5.4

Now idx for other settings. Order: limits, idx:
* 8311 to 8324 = 5.6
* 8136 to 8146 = 5.8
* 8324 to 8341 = 5.5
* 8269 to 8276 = 5.7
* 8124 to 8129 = 5.9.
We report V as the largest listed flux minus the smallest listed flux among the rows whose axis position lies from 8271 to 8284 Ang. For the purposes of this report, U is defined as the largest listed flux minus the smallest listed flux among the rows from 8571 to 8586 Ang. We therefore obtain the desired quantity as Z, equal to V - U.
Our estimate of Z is 0.089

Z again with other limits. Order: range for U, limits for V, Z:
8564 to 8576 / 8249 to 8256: -0.092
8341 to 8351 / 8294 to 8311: -0.168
